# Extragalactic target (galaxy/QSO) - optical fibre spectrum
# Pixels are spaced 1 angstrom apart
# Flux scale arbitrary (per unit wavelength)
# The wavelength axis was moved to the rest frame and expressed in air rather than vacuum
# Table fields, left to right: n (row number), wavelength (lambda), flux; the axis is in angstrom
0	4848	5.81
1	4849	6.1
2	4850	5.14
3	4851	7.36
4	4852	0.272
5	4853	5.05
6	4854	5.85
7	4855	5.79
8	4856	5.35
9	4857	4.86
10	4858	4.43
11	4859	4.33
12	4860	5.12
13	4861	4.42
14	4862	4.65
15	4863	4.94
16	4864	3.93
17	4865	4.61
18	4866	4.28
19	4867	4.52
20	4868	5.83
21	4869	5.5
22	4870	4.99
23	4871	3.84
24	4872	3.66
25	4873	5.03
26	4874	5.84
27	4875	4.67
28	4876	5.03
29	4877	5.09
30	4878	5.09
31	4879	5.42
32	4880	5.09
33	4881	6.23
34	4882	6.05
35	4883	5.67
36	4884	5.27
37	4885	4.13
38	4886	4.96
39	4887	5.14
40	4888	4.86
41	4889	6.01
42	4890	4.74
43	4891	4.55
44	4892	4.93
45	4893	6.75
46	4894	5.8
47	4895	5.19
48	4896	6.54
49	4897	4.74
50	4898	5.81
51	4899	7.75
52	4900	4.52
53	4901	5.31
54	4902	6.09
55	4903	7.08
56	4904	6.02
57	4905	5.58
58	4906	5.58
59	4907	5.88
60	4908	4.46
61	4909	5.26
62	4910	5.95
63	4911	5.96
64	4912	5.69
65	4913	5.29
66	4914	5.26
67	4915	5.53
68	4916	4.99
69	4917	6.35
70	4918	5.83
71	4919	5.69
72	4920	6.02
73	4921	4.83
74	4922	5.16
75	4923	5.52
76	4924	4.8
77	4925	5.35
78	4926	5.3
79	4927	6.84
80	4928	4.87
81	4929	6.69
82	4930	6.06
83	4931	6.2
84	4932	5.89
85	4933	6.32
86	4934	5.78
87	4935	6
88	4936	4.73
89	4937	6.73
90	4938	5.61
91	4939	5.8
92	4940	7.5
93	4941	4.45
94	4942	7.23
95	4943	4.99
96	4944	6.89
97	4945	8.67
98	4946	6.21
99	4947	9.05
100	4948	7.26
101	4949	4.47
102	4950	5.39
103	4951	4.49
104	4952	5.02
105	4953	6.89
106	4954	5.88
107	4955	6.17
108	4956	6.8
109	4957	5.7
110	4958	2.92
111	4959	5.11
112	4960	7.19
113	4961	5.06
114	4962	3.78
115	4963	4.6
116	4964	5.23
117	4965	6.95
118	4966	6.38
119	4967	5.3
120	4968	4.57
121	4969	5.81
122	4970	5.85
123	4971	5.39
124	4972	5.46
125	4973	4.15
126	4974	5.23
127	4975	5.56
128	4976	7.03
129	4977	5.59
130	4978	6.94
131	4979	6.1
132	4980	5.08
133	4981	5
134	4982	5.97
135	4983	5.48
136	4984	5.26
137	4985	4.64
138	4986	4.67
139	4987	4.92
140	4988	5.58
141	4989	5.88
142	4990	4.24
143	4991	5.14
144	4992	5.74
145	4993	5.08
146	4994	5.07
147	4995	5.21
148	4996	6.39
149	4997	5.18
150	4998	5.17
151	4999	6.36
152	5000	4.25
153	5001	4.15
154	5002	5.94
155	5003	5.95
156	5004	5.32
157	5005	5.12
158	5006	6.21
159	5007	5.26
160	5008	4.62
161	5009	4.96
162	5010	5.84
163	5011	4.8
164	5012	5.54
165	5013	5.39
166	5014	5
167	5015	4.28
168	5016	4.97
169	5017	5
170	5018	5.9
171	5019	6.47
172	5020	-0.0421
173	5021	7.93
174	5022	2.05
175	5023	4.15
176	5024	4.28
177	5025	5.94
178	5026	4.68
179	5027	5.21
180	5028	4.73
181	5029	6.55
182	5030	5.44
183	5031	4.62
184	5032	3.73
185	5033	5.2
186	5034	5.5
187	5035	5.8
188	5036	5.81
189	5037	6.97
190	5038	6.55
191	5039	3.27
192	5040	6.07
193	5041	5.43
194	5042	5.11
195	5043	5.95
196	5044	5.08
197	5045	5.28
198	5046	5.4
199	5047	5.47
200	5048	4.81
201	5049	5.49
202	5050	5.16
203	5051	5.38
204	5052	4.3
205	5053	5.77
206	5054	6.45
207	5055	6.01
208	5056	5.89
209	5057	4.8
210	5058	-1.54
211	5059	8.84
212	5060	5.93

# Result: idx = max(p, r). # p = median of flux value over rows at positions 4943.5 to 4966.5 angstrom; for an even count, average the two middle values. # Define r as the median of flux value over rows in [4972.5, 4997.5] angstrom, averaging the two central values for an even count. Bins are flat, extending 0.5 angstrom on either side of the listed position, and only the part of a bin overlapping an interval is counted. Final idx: 5.9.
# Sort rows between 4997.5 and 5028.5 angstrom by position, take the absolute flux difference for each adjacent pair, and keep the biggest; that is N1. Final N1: 8.0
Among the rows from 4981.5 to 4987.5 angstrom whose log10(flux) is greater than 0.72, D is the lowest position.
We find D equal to 4982 angstrom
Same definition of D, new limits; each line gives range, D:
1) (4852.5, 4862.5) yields 4854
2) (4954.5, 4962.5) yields 4955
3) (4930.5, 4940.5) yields 4931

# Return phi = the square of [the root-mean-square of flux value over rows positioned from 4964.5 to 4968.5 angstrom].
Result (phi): 34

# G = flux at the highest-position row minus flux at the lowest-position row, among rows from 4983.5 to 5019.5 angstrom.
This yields 1.2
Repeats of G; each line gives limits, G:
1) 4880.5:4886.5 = -1.3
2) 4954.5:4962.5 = -2.4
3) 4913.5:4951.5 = -0.8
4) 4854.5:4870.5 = -0.8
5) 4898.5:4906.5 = -2.2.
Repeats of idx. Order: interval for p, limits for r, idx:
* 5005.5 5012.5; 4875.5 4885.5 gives 5.3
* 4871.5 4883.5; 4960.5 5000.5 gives 5.2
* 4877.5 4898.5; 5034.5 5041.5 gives 5.8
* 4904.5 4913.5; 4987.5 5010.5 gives 5.6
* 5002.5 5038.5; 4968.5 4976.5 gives 5.5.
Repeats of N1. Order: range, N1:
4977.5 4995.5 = 1.6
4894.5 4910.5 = 3.2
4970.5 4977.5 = 1.5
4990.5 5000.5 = 2.1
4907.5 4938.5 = 2.0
